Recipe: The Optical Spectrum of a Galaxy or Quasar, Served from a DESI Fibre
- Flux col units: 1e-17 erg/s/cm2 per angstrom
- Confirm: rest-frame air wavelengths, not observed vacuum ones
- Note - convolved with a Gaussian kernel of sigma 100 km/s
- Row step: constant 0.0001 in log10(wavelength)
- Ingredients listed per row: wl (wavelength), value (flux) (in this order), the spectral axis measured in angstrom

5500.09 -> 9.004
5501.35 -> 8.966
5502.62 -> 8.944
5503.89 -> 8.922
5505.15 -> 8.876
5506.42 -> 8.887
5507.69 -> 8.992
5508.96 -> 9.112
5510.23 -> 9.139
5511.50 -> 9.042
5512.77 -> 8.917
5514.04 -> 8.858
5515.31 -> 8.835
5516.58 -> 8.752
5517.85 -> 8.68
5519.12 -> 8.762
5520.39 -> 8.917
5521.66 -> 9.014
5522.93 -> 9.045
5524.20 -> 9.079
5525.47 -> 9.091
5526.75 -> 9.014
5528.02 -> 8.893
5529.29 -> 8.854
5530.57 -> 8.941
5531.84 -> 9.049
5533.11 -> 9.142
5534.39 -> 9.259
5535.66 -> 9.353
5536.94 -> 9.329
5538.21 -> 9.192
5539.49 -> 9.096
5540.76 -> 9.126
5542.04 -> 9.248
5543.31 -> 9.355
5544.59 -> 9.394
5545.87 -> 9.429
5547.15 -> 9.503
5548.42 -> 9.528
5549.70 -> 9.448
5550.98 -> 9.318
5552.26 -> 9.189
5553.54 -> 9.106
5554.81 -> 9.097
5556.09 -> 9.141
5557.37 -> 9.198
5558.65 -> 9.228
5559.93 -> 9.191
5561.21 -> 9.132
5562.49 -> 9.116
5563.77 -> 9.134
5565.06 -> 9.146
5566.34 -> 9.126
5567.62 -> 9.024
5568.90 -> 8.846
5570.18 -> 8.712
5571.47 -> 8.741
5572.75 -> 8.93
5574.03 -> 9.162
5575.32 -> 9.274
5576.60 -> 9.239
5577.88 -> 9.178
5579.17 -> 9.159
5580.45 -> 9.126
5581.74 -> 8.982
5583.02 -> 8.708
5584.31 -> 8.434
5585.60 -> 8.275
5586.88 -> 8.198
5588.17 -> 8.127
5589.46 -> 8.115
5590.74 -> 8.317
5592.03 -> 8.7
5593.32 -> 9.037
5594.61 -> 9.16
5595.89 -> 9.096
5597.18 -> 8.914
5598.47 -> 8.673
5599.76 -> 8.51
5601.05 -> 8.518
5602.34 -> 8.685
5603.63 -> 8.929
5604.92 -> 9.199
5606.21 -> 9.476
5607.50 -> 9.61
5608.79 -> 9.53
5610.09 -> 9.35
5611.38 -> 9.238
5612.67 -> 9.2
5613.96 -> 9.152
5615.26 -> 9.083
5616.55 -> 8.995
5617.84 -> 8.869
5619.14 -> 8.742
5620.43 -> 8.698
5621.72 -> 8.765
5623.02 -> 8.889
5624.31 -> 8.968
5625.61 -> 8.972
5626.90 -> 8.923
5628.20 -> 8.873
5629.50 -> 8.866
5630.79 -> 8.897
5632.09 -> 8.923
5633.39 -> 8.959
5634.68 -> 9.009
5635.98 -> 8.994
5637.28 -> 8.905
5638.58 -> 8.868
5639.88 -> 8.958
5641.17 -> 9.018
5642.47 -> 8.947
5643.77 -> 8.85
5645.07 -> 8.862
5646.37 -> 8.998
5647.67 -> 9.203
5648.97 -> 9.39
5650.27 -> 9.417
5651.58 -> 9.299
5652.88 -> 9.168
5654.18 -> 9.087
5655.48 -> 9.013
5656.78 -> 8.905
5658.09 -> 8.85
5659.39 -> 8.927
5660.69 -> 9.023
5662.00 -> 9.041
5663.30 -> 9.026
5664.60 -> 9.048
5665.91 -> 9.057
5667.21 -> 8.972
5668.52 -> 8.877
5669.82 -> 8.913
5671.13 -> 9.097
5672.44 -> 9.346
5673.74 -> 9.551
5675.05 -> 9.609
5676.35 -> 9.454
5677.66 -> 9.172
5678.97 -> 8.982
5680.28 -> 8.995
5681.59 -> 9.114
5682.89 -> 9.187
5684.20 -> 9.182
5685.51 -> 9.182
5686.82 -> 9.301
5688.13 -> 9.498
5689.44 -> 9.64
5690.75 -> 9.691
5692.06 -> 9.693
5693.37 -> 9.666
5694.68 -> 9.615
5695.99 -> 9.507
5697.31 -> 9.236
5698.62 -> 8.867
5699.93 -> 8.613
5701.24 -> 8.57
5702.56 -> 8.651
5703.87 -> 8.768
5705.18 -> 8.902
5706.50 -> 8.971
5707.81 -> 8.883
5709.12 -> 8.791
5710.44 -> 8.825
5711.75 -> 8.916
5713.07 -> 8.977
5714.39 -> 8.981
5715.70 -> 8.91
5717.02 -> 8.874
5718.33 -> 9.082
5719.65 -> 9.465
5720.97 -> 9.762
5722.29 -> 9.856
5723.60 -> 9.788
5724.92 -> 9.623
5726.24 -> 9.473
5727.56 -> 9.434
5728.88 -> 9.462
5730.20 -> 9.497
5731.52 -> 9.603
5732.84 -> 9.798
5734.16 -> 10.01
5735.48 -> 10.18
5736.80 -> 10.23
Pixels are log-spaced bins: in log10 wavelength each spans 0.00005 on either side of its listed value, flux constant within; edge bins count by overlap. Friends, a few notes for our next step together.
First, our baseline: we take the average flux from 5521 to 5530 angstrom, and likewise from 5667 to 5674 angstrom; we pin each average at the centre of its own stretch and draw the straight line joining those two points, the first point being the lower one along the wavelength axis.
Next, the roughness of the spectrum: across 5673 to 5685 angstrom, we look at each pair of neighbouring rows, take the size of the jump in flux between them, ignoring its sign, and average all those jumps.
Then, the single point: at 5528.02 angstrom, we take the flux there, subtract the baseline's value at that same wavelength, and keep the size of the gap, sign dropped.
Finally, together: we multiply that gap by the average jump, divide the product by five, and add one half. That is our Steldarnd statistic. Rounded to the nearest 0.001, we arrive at 0.502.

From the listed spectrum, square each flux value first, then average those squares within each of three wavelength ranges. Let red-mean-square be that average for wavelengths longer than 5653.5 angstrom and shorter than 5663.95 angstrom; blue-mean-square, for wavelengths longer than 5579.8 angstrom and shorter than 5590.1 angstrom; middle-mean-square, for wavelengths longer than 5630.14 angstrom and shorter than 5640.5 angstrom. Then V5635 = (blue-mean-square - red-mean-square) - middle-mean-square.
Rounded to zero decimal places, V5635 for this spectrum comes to -88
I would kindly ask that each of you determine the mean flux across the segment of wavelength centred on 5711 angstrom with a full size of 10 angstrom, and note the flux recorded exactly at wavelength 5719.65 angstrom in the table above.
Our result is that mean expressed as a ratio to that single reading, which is 0.941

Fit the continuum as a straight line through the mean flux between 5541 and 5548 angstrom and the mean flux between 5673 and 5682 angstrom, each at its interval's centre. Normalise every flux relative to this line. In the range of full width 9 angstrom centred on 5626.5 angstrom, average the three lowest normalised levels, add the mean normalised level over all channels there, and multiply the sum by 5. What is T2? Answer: 9.55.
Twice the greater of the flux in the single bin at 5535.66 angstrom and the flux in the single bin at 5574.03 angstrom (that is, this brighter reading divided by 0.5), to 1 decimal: 18.7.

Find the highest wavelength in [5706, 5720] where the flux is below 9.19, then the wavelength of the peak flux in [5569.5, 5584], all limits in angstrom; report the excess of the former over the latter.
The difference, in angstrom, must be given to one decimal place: 143.0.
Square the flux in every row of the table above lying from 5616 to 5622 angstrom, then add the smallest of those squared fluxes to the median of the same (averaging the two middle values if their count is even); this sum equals 152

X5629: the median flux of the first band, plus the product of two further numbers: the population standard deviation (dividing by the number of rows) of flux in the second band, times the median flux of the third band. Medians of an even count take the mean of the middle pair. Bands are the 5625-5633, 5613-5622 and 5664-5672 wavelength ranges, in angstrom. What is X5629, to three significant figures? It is 10.4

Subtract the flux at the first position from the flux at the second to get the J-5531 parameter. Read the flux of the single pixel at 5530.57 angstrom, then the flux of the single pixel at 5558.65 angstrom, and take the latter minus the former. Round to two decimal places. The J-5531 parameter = 0.29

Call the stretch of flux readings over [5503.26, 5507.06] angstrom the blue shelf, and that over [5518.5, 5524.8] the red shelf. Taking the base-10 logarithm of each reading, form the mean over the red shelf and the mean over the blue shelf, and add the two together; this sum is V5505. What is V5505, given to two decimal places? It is 1.90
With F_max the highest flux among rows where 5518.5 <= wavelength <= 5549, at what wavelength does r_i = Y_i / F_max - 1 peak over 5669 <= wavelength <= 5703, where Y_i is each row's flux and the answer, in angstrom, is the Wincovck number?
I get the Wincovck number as 5692.06 angstrom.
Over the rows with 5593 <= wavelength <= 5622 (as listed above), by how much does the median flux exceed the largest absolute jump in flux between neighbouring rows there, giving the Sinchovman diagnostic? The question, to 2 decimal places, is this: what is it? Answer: 8.76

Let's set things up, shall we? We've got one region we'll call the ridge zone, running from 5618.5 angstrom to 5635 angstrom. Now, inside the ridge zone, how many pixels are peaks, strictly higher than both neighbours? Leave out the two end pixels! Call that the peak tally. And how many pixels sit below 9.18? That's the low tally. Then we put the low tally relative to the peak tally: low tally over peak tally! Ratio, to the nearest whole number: 13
